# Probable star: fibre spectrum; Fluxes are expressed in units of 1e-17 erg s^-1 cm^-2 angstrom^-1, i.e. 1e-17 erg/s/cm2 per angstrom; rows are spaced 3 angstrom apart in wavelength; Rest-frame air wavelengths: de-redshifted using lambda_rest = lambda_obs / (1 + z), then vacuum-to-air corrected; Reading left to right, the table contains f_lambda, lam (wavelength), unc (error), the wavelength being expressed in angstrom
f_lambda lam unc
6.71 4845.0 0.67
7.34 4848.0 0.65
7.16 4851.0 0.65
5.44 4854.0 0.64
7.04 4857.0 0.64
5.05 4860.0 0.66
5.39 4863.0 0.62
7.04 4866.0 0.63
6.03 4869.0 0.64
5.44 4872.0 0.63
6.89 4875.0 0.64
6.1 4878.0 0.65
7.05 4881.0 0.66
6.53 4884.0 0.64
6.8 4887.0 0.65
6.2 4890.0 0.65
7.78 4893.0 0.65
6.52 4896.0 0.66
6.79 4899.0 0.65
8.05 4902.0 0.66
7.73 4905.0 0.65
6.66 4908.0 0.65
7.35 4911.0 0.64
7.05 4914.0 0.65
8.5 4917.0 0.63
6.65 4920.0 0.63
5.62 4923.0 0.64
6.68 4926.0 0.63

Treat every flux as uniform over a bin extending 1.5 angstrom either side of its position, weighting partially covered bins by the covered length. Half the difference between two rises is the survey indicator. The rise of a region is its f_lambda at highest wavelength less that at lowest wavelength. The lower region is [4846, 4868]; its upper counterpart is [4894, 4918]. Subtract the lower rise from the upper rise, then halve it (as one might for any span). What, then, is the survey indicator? 1.1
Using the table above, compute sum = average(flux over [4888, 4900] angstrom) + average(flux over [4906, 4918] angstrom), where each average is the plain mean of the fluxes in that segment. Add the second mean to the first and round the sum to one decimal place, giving 14.2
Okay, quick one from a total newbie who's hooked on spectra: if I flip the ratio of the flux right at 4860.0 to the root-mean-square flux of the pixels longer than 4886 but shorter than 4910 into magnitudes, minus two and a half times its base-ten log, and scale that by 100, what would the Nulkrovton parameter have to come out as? 37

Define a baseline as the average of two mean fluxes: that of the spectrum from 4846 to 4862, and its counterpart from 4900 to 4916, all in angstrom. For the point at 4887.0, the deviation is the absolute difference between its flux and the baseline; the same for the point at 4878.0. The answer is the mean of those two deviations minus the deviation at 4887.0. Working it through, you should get 0.35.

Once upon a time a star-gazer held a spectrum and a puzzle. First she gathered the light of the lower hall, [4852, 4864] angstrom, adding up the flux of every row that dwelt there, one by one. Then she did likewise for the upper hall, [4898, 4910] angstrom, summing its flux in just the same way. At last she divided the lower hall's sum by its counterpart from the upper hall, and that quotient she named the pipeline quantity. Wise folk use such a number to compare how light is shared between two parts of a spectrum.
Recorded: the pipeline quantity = 0.78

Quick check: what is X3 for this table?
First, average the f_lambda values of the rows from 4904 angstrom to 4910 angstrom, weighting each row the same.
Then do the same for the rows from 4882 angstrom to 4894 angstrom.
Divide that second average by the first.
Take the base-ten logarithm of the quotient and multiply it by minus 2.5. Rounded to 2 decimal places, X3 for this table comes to 0.06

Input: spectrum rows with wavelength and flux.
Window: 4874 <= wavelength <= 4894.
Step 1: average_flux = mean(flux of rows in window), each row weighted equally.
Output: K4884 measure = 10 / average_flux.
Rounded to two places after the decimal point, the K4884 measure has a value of 1.48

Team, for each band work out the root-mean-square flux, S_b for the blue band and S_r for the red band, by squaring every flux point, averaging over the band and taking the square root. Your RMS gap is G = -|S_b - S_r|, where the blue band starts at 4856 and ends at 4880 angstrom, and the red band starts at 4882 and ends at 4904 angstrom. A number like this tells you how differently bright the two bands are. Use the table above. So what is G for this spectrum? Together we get -0.81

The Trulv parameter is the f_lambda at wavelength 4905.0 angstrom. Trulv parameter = 7.73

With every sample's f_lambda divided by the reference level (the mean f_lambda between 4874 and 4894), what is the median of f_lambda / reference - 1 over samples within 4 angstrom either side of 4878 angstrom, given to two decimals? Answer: 0.02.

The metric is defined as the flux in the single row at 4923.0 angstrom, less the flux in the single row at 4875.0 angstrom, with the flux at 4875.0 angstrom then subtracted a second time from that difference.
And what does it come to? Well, -8.2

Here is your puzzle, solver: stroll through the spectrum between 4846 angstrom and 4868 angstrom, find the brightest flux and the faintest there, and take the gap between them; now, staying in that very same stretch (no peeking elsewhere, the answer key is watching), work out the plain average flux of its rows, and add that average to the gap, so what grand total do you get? 8.64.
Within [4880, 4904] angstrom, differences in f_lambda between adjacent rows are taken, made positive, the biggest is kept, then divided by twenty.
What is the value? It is 0.079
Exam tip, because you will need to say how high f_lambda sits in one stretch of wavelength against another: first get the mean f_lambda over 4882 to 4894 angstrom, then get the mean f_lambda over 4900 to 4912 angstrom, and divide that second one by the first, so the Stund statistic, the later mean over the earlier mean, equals 1.09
